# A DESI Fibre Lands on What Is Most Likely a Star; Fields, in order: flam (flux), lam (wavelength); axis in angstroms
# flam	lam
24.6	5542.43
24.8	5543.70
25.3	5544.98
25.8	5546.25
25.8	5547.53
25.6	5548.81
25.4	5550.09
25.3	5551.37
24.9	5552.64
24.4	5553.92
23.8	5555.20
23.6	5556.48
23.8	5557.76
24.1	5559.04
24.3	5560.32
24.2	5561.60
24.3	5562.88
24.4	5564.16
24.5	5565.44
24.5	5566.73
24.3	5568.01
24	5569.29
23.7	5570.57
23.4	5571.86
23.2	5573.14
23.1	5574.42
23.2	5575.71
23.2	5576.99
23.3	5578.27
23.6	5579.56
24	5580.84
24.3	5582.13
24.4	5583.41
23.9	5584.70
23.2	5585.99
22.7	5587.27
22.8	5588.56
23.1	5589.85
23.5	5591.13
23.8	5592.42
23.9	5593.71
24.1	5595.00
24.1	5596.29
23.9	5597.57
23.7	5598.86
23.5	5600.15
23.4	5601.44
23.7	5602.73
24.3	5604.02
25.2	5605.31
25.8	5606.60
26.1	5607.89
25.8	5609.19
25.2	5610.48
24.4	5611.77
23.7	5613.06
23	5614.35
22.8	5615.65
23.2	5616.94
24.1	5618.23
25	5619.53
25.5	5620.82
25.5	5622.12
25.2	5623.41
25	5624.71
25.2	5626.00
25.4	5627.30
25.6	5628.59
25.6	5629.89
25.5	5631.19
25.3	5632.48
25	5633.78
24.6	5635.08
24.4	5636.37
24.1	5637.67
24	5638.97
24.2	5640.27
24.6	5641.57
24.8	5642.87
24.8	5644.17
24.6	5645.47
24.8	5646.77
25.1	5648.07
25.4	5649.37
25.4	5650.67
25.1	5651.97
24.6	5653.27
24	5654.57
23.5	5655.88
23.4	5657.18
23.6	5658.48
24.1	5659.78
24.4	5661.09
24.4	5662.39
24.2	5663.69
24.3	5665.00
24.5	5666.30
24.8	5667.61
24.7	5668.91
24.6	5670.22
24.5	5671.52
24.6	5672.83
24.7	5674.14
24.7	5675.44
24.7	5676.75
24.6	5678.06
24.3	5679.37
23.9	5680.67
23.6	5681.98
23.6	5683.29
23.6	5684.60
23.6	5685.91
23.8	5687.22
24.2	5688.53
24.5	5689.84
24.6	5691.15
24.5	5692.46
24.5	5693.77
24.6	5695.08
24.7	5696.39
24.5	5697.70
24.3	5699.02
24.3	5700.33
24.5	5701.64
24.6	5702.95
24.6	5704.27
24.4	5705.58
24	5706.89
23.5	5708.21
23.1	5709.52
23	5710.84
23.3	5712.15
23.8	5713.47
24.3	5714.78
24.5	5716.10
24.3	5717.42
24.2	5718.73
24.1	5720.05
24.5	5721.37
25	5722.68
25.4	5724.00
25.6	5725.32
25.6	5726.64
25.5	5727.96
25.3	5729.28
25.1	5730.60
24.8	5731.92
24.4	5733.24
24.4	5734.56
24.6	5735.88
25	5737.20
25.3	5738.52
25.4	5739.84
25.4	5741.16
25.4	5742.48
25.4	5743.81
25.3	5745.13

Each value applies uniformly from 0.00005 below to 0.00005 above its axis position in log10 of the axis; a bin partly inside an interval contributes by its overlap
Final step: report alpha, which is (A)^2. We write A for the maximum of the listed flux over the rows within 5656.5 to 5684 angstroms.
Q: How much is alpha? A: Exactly 615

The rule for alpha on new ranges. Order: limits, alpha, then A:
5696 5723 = 625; 25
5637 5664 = 645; 25.4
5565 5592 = 600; 24.5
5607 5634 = 681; 26.1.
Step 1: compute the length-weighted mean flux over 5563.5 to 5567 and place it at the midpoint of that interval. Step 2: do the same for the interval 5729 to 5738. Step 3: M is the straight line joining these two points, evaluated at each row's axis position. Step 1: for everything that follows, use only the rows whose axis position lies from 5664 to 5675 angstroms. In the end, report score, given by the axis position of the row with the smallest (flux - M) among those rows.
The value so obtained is 5665.00 angstroms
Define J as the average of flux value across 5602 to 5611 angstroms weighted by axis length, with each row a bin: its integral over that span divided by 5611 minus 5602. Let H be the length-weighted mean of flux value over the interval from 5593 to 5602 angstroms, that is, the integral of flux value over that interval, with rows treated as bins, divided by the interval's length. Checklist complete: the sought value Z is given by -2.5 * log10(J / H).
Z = -0.059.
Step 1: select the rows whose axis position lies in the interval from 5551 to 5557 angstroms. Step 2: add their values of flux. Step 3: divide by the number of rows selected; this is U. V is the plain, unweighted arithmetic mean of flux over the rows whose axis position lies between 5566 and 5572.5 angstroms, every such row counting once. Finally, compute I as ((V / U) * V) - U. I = -0.8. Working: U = 24.4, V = 24.0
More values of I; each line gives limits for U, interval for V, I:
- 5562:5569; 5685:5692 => -0.5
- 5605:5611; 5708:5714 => -4.4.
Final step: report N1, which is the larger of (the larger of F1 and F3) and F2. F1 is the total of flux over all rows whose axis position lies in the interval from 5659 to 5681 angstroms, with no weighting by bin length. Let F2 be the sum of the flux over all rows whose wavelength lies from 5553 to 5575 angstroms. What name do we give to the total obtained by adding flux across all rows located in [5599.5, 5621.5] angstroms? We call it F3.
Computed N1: 416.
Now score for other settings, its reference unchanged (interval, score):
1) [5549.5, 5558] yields 5556.48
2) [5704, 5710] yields 5709.52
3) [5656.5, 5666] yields 5657.18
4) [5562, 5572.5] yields 5571.86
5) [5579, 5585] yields 5579.56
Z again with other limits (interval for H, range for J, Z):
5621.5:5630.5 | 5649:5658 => 0.040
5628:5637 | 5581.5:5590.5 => 0.074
